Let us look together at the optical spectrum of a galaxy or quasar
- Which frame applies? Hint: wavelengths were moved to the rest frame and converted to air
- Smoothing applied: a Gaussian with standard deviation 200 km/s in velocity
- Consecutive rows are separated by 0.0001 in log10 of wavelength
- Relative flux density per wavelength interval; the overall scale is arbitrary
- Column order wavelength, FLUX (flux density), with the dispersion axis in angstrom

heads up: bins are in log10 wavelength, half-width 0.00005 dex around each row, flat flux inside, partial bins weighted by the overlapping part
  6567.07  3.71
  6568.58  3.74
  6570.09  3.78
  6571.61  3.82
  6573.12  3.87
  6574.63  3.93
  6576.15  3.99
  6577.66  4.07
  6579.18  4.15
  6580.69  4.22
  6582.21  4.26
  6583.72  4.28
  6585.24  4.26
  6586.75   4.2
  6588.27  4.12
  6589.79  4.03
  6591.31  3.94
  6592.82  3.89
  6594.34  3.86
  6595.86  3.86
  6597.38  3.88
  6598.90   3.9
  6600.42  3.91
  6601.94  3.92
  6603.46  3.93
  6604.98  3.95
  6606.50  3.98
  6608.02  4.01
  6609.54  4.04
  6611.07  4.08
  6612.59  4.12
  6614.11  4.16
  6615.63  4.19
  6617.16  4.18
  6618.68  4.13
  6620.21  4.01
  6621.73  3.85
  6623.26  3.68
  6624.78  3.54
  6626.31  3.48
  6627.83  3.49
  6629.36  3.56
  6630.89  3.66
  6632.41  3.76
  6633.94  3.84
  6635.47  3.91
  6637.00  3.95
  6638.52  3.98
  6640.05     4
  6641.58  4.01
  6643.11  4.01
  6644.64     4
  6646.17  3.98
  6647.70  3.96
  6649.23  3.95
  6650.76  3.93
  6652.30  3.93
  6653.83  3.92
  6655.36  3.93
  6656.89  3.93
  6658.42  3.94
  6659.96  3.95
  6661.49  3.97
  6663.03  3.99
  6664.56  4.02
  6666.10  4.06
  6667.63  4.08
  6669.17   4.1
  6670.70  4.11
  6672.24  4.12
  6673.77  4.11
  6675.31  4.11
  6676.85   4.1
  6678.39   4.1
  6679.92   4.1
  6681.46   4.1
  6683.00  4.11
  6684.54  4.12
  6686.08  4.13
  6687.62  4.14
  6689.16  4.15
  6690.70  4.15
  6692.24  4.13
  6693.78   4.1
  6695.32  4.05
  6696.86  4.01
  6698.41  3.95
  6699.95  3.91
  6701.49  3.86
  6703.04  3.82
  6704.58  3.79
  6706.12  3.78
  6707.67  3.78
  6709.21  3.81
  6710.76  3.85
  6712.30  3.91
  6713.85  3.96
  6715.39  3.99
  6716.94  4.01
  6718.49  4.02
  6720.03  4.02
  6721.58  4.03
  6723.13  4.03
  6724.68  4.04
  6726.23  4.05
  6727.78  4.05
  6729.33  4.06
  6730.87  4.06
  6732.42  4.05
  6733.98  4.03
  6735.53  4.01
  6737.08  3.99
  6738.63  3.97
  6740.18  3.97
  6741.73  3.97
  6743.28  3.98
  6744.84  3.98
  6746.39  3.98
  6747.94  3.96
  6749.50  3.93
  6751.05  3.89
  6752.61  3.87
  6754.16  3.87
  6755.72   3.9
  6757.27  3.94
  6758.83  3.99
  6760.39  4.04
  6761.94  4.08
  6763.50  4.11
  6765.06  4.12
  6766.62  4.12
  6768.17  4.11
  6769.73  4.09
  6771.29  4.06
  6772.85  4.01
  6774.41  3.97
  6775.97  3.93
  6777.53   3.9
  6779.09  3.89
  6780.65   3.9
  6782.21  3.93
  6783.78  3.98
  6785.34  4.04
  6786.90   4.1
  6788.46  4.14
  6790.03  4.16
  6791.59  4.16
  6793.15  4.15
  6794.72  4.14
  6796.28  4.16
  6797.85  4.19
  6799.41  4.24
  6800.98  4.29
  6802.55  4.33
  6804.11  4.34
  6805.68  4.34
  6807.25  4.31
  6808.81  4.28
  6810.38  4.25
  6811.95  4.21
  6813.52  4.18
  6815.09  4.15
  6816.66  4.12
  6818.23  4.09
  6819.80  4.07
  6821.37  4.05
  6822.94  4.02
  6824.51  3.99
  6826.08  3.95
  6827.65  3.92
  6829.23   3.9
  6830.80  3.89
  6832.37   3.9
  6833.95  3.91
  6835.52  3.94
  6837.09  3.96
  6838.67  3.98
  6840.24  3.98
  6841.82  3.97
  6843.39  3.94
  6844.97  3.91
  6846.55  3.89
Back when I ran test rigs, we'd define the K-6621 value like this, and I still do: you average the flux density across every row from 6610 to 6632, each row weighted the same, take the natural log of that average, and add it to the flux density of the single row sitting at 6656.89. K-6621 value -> 5.28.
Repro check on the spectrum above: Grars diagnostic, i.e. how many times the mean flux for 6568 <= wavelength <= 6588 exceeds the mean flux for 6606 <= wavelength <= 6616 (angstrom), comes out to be 0.99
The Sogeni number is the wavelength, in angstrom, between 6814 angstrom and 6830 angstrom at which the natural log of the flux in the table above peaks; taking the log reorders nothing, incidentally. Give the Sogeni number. 6815.09 angstrom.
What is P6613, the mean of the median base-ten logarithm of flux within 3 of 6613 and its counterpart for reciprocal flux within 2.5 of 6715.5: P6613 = 0.434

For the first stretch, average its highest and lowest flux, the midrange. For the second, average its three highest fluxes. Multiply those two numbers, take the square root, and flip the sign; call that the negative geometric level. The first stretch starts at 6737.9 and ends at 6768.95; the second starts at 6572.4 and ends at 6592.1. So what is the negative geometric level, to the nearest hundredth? -4.13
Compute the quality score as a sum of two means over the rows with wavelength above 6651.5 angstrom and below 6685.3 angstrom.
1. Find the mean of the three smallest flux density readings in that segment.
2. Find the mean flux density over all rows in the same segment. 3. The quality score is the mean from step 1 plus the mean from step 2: 7.97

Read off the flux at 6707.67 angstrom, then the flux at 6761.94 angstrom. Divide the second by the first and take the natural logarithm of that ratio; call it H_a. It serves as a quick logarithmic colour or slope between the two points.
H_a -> 0.08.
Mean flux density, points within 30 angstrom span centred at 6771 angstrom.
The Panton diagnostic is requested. 4.01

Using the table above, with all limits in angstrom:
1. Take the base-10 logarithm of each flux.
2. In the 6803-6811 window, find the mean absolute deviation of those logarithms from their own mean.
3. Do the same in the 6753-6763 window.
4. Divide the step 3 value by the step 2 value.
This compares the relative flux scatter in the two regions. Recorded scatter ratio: 2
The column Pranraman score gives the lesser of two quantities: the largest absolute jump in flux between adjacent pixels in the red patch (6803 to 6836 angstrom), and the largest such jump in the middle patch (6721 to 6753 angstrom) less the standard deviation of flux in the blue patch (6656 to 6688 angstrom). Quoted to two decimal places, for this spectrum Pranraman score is -0.03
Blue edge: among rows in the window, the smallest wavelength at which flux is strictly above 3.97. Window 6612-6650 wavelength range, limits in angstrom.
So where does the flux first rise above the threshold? 6612.59 angstrom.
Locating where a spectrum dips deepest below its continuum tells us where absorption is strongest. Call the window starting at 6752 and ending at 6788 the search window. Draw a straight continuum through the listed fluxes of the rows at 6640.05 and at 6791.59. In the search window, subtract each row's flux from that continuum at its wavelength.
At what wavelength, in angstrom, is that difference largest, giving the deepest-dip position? 6779.09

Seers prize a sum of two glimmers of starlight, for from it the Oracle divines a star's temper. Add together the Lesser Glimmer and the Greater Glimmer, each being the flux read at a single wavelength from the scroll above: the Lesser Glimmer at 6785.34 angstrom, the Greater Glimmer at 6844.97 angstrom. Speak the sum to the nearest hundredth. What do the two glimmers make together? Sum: 7.95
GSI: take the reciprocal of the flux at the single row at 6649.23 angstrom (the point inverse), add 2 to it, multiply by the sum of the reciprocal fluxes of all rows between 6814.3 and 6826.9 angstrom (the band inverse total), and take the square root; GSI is 2.11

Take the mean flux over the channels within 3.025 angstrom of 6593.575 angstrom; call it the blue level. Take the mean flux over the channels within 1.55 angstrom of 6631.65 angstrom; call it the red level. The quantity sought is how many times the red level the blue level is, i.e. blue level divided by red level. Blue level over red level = 1.05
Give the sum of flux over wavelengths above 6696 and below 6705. 23.3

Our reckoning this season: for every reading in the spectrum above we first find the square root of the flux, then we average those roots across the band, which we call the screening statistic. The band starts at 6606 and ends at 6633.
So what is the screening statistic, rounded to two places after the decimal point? 1.97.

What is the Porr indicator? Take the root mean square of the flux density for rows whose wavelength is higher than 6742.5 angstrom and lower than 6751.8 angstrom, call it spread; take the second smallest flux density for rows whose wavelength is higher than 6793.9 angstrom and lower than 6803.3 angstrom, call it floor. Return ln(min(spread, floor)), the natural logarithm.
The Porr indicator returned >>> 1.37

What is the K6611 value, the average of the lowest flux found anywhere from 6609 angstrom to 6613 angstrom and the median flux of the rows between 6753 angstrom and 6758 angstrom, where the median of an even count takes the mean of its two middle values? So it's 3.97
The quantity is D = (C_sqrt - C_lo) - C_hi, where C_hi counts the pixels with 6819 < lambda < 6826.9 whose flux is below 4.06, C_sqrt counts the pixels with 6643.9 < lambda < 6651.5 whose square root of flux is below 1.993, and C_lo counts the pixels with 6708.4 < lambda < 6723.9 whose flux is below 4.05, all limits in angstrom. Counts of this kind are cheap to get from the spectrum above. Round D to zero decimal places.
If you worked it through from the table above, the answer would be -11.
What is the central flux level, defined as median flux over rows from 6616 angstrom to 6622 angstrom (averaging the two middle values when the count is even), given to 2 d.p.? 4.07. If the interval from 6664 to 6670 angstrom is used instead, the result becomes 4.07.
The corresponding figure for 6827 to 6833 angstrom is 3.90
